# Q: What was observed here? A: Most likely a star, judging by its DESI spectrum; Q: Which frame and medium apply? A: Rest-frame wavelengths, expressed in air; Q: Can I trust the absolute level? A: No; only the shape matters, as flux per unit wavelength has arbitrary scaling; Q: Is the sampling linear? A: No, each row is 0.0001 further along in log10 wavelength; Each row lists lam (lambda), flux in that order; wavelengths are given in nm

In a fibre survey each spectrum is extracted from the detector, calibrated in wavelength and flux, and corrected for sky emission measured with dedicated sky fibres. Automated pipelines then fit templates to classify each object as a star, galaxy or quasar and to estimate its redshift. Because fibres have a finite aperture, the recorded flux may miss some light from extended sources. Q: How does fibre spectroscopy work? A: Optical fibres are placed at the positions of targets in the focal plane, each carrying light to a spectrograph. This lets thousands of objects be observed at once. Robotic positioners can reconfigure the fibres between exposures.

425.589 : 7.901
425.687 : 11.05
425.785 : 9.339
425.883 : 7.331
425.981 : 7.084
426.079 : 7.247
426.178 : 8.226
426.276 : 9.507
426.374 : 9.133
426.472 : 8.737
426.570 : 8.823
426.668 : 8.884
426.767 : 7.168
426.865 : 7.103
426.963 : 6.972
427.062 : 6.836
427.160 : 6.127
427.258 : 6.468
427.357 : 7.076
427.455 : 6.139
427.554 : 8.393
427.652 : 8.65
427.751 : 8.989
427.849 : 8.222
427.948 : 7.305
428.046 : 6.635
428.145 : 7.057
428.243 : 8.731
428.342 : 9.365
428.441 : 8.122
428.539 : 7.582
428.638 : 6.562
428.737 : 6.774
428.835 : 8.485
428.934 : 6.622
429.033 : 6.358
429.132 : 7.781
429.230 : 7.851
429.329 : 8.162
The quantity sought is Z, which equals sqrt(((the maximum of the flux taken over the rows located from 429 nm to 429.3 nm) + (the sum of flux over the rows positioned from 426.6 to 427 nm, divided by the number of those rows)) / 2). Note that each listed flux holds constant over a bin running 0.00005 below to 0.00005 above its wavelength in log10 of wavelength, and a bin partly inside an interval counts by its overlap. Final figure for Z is 2.77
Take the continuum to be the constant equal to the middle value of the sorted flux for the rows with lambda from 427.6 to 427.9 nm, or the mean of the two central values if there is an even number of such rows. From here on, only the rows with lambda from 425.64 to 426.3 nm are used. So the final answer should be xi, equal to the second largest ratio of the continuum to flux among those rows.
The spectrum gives 1.19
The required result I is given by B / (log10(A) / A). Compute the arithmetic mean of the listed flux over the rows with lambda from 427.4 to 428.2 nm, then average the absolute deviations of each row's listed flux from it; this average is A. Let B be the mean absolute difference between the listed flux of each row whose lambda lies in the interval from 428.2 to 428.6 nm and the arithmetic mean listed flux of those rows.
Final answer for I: -10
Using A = 0.9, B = 0.60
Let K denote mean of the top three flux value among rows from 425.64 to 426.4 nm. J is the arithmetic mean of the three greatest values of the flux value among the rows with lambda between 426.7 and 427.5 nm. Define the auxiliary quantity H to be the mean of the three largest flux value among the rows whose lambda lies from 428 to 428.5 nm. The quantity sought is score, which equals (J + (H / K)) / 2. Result 4.00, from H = 8.7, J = 7.1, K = 9.97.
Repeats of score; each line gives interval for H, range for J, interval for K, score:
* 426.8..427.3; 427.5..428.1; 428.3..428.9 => 4.74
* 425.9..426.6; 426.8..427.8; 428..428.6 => 4.86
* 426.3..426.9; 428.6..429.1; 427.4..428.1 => 4.16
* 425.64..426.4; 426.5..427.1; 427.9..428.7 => 4.72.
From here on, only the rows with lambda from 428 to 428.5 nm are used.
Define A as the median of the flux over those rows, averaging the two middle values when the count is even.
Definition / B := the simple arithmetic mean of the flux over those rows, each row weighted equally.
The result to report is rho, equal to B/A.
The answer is 0.98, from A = 8.12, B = 8.0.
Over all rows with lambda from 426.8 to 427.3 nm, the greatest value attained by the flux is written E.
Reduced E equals 7.103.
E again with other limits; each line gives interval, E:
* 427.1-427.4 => 7.076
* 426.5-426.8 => 8.884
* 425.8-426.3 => 9.507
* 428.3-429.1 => 9.365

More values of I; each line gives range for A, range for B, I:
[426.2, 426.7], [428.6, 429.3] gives 0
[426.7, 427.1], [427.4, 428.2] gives 0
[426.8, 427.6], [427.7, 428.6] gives -1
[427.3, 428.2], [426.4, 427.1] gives -11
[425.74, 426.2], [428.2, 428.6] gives -4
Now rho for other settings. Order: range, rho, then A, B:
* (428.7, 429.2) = 1.06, 6.77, 7.2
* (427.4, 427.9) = 0.96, 8.39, 8.1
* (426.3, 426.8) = 0.97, 8.82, 8.5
